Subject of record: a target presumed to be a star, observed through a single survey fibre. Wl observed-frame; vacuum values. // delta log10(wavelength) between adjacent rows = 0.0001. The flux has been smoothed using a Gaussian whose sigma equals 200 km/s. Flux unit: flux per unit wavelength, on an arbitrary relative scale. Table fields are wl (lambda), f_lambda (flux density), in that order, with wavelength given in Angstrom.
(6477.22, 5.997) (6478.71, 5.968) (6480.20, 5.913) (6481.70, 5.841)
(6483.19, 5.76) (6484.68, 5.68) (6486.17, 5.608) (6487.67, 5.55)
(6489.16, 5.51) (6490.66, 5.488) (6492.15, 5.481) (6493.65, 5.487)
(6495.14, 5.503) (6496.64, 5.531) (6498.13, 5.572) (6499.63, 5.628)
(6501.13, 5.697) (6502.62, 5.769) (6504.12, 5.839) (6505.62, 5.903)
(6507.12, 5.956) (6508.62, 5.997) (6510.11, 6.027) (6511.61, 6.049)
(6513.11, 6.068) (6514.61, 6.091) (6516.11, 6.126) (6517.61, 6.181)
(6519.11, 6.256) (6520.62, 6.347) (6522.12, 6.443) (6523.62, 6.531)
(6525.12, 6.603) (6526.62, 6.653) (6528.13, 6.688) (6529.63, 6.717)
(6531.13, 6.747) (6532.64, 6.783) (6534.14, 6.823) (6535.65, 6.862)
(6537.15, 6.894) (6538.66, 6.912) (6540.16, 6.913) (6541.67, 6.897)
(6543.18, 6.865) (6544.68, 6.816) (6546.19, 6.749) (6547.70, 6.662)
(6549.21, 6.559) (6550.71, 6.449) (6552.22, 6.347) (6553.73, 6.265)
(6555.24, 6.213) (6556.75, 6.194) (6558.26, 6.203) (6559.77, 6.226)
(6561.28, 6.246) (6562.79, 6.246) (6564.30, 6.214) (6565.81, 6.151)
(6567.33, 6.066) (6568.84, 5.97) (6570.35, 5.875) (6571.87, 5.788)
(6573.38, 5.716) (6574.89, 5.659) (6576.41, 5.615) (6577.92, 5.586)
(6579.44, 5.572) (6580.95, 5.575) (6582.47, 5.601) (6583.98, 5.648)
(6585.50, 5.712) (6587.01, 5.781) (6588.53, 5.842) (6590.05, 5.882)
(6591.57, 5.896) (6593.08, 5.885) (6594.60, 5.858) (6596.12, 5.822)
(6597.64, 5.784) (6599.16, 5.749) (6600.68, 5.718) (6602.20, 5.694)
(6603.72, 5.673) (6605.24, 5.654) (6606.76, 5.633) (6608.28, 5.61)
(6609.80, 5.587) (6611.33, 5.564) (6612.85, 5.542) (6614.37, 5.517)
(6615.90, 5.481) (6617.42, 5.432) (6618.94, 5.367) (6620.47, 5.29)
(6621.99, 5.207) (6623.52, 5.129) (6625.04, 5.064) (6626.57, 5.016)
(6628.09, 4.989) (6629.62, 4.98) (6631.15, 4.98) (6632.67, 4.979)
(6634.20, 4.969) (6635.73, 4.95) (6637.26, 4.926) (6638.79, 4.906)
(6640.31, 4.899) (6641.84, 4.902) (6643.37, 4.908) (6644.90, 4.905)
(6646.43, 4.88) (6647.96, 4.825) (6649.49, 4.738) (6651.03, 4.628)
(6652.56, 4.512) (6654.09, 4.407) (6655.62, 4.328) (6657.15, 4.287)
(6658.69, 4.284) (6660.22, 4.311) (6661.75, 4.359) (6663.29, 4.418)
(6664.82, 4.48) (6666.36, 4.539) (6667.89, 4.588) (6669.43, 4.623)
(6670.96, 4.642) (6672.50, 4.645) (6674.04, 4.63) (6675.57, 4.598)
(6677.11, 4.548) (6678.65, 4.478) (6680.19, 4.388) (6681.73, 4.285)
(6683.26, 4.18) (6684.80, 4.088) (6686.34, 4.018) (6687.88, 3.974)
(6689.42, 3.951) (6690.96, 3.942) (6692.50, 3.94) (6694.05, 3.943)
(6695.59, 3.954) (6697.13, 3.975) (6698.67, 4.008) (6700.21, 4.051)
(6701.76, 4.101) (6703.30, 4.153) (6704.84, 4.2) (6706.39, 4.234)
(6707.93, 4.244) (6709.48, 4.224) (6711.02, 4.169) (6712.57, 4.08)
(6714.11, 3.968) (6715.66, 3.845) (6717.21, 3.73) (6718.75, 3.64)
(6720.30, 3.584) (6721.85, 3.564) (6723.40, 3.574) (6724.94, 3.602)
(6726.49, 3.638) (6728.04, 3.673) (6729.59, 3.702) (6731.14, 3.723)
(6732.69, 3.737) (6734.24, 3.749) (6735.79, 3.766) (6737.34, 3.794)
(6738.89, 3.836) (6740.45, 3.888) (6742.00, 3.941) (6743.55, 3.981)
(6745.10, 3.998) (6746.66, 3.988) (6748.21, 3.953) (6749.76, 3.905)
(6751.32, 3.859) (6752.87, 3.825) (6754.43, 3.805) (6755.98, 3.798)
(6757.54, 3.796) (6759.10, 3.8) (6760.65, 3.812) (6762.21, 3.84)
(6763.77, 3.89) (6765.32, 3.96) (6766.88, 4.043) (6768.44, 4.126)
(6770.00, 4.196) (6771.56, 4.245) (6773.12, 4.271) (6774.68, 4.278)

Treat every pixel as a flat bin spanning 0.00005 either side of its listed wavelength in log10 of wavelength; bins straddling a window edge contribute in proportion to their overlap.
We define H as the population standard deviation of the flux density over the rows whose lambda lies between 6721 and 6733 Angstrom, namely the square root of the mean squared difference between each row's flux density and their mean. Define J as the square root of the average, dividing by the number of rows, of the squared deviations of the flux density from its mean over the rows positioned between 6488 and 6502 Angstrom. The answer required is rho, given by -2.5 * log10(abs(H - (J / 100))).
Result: 3.0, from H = 0.06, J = 0.07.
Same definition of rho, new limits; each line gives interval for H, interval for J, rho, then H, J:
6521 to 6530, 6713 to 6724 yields 2.6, 0.09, 0.14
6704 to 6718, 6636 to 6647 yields 1.9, 0.18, 0.01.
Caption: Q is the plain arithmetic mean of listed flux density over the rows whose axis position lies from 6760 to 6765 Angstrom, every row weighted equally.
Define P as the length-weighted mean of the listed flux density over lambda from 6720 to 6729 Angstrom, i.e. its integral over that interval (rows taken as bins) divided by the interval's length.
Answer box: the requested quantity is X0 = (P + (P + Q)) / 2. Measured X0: 5.5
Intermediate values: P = 3.6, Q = 3.8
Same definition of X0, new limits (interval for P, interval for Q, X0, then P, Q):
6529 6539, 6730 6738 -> 8.7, 6.8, 3.8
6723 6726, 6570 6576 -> 6.5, 3.6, 5.8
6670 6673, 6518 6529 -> 7.9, 4.6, 6.5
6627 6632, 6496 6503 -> 7.8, 5.0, 5.6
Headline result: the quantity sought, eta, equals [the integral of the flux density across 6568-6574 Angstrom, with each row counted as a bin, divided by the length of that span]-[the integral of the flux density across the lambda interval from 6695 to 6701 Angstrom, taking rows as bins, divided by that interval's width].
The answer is 1.8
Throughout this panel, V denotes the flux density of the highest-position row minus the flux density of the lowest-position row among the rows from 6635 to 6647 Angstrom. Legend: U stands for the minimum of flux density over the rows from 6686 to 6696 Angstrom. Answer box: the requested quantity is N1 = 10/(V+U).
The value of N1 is 2.6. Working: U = 3.94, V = -0.1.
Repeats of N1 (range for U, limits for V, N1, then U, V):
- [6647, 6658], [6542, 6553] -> 2.7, 4.287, -0.5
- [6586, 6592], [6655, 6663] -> 1.7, 5.781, 0.0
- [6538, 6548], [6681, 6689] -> 1.6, 6.662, -0.3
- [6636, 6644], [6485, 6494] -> 2.1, 4.899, -0.1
